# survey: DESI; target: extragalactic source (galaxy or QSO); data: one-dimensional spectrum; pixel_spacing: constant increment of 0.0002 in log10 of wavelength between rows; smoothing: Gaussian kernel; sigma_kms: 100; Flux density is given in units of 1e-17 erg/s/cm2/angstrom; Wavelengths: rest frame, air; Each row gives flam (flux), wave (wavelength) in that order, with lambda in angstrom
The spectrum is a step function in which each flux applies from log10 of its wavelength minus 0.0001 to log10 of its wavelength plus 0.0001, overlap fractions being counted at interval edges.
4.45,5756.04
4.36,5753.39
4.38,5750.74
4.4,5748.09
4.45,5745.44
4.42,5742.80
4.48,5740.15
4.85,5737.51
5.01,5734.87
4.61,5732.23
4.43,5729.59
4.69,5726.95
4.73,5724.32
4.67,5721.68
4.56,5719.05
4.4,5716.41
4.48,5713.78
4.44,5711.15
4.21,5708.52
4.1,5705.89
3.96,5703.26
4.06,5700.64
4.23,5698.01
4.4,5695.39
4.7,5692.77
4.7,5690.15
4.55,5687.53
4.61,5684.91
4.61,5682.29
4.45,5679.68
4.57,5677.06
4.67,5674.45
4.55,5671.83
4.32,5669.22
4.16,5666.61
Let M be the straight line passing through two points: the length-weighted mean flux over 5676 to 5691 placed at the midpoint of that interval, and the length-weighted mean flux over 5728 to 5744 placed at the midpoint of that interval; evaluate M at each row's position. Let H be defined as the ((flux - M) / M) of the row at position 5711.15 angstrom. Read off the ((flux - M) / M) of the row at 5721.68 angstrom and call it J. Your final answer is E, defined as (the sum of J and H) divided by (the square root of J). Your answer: -0.2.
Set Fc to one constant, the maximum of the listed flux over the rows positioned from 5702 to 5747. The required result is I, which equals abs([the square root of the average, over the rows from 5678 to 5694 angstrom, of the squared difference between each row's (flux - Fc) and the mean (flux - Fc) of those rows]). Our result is 0.09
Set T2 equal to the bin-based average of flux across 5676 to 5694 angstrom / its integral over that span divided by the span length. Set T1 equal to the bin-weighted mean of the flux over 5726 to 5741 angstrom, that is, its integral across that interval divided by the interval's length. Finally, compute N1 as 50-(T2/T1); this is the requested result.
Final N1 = 49.0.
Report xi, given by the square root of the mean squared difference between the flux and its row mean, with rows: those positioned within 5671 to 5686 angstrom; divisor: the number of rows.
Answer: 0.07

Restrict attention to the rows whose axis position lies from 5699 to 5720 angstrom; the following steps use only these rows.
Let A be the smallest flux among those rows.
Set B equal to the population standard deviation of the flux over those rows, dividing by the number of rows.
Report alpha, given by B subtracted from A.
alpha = 3.75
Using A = 3.96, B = 0.21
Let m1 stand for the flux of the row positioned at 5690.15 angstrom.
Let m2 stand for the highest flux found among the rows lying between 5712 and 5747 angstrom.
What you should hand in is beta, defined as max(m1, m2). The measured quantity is 5.010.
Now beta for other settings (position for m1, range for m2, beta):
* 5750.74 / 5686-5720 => 4.700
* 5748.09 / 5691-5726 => 4.730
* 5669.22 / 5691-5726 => 4.730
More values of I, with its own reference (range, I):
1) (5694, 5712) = 0.16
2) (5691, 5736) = 0.27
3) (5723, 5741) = 0.19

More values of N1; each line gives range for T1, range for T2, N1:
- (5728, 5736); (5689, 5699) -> 49.0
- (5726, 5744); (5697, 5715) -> 49.1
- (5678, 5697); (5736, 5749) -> 49.0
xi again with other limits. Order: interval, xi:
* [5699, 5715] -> 0.19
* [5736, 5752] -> 0.16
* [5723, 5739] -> 0.18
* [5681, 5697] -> 0.10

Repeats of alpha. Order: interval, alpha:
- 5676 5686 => 4.38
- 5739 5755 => 4.32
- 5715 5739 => 4.22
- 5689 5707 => 3.68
